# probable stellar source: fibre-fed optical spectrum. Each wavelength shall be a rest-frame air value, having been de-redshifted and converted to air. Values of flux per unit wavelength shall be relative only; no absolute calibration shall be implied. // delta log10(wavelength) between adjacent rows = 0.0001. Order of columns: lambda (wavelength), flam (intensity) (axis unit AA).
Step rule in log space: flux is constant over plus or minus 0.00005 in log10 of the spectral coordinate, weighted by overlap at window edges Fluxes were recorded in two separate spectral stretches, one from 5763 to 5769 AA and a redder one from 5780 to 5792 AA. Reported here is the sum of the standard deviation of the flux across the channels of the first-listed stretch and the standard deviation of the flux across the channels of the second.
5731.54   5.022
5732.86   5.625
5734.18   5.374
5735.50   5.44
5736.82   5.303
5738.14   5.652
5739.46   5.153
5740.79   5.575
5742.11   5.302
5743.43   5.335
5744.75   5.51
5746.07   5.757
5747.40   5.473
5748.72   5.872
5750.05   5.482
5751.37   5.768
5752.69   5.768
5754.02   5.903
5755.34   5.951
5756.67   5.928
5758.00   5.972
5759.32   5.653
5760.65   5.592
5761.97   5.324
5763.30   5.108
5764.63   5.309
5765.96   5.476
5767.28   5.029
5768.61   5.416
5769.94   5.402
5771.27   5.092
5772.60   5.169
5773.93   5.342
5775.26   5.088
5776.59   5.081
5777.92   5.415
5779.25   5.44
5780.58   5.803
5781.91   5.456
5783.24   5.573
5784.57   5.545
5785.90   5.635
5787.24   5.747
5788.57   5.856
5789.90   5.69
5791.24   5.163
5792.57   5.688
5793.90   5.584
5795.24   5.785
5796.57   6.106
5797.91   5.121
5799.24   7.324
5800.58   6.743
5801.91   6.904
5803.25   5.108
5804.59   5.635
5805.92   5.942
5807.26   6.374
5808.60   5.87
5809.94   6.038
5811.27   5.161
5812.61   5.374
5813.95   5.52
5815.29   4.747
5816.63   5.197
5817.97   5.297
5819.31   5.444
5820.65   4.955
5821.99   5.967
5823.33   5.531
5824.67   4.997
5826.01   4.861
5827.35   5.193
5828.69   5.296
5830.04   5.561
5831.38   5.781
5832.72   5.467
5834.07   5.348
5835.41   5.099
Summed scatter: 0.4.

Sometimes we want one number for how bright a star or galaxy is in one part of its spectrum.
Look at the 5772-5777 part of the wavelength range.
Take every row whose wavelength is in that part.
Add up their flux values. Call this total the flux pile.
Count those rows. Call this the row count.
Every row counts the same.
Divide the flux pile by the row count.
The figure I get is 5.17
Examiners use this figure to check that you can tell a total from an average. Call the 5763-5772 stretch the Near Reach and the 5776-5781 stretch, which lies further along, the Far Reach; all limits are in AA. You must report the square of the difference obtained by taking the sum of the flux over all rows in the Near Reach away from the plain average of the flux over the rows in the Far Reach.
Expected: 986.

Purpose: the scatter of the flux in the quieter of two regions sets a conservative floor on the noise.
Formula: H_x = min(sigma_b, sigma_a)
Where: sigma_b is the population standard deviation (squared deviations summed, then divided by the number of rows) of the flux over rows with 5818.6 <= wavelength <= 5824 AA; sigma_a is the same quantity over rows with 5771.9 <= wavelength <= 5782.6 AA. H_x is 0.22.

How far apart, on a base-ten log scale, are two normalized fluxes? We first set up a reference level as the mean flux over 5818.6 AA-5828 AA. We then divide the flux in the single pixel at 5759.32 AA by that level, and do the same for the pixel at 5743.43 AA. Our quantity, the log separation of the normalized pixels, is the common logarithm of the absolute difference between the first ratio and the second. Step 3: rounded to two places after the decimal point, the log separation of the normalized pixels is -1.22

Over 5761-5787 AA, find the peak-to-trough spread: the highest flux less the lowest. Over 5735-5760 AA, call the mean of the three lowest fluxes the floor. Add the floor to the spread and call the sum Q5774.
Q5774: 6.0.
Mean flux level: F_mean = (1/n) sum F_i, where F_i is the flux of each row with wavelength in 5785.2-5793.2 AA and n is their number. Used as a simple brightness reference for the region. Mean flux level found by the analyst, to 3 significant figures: 5.63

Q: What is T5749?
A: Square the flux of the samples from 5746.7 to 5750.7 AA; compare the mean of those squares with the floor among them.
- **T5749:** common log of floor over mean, -0.02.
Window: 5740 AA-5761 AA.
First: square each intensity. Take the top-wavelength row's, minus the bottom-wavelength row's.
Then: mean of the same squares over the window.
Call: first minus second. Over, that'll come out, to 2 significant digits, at -32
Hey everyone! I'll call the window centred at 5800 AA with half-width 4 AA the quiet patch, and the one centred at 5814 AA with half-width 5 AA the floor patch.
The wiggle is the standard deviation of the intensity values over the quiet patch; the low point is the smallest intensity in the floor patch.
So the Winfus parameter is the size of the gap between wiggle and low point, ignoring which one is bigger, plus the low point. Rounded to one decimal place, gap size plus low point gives 8.6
